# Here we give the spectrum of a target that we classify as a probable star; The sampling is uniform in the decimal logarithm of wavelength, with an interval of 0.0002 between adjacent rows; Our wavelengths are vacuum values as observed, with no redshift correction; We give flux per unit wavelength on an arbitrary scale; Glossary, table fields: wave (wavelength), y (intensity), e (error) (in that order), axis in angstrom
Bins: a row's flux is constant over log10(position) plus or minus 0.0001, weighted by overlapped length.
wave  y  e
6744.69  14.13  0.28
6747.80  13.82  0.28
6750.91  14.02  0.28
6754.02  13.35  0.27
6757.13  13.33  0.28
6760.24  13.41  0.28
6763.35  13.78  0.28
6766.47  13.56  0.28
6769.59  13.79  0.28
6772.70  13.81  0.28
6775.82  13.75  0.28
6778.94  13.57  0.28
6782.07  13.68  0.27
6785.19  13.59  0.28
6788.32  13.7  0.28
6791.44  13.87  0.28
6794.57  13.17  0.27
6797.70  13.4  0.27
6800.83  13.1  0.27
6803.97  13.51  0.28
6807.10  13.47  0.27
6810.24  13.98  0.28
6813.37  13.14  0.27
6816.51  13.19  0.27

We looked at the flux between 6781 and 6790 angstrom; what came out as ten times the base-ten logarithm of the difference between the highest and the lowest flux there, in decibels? -10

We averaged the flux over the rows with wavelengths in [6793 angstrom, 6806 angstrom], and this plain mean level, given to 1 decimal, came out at 13.3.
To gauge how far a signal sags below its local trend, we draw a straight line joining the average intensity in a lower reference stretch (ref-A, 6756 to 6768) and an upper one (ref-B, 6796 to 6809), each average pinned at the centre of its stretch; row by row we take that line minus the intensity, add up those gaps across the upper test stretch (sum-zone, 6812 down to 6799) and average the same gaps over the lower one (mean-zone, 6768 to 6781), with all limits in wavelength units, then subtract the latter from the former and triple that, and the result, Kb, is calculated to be -1.1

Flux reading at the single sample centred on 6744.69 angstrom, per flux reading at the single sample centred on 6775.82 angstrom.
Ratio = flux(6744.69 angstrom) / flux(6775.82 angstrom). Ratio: 1.03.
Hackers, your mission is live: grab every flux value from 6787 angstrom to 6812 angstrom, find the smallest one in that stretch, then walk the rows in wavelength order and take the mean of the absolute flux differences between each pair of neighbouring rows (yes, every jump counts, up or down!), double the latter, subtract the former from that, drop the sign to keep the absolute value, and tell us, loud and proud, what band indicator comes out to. 12.4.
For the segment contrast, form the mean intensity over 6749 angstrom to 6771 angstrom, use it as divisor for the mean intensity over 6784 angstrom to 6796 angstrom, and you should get 1.00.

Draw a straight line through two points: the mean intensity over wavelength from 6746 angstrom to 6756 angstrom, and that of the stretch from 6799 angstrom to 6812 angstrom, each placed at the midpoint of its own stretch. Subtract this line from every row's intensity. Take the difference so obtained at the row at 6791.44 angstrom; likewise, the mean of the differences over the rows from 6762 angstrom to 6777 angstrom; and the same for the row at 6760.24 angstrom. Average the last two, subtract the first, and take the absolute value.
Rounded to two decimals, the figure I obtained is 0.40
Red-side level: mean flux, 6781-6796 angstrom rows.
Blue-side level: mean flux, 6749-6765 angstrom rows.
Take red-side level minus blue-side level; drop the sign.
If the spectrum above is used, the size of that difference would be 0.024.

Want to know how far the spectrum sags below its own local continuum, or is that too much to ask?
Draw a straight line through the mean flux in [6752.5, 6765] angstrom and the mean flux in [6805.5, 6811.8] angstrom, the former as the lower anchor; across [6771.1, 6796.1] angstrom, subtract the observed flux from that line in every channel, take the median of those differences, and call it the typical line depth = -0.09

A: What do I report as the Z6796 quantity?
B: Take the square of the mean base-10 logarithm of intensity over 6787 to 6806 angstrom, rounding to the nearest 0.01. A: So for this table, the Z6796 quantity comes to 1.27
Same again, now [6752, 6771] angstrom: 1.28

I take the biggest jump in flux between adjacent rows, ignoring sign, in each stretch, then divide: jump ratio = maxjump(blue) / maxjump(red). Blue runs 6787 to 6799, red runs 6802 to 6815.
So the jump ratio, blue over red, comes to 0.83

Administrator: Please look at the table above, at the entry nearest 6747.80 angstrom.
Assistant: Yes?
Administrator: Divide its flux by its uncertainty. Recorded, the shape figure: 49.4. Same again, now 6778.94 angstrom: 48.5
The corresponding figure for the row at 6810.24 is 49.9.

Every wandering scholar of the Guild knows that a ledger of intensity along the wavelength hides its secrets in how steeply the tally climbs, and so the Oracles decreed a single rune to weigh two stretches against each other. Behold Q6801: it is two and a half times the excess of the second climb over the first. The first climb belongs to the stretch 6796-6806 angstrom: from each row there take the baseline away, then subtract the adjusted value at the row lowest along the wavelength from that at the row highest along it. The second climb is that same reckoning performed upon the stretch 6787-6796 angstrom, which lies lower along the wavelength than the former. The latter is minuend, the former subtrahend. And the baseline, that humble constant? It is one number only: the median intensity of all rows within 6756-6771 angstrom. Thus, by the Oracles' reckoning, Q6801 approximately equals -1.6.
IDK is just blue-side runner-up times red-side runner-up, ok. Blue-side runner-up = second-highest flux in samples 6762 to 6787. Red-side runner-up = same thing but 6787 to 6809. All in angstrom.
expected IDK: 189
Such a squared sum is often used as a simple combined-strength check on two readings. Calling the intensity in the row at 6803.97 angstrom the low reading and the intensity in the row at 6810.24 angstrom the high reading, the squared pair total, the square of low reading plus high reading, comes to 755.7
